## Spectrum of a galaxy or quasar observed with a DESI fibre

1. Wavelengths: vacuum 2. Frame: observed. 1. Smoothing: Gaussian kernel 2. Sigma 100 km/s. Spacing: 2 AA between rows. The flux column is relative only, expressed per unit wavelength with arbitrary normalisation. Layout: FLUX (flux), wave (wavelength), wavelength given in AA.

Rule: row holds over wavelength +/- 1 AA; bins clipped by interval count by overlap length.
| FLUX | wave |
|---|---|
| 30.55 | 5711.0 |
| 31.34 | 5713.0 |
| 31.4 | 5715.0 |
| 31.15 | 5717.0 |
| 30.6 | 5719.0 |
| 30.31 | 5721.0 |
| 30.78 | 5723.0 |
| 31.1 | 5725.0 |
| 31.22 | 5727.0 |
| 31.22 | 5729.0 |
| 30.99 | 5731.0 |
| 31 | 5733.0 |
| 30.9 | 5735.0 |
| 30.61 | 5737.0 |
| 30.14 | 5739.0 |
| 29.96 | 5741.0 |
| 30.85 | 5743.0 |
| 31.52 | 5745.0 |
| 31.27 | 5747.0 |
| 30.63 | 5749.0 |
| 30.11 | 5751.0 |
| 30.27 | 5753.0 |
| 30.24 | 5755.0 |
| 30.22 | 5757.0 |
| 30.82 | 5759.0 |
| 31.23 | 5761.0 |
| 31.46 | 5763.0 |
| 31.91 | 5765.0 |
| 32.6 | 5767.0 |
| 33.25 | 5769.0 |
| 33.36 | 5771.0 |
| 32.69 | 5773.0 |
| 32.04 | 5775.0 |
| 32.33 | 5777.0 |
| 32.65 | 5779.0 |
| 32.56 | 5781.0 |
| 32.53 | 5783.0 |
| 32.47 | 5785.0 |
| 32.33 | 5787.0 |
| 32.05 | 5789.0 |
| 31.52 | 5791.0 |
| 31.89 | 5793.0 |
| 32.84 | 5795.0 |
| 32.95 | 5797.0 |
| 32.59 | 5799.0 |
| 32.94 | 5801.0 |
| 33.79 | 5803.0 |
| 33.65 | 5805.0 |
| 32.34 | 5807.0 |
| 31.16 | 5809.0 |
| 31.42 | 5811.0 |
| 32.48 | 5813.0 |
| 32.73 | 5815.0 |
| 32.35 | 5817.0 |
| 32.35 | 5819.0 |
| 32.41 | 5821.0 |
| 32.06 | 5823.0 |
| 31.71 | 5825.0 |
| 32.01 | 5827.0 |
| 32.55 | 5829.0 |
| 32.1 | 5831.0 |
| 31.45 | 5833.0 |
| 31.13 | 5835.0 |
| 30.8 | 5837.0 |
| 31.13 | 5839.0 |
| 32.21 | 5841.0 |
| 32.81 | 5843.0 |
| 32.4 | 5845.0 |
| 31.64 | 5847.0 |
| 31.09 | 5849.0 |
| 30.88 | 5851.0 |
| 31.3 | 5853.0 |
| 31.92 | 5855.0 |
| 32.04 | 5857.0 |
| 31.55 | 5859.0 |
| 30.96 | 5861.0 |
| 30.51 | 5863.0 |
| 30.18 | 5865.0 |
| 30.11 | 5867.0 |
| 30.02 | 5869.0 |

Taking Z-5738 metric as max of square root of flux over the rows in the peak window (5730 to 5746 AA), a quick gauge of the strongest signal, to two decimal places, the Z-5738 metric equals 5.61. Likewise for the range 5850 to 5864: 5.66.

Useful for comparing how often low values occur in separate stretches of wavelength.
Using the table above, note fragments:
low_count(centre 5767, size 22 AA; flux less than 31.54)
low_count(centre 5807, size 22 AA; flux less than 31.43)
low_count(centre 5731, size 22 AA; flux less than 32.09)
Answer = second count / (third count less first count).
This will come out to 0.29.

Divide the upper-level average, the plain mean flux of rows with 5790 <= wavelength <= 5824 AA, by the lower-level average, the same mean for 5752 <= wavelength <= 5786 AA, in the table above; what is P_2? 1.016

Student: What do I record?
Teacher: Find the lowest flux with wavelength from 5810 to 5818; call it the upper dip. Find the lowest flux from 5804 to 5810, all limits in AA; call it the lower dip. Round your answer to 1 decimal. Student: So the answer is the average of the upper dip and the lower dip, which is 31.3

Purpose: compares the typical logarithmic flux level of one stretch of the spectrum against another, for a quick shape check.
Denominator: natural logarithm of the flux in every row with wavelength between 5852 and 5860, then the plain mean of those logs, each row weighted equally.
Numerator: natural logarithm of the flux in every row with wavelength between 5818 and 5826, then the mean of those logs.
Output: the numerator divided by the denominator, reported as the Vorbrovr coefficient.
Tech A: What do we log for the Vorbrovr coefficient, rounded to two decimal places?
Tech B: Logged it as 1.00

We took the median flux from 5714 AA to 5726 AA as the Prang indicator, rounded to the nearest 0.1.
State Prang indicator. 30.9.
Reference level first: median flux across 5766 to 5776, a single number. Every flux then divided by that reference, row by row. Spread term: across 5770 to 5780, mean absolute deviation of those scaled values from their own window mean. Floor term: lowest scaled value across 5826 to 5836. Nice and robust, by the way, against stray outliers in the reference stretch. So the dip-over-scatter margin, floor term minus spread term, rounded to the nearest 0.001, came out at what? 0.942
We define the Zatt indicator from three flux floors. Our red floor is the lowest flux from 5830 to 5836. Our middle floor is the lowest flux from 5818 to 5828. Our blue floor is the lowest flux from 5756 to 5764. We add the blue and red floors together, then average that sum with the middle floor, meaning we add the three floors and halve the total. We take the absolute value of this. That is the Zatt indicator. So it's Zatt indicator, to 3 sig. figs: 46.5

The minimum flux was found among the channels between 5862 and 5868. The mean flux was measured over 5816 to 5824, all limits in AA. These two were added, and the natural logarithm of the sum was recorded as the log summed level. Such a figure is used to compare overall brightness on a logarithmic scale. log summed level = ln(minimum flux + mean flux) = 4.13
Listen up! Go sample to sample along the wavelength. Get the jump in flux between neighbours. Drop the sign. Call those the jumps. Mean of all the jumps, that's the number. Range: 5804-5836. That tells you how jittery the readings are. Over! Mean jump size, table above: 0.50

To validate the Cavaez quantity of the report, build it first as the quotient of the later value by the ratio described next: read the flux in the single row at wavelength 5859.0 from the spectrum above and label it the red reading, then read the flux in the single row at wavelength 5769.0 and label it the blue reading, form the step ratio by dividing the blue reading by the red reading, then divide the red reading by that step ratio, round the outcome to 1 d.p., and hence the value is 29.9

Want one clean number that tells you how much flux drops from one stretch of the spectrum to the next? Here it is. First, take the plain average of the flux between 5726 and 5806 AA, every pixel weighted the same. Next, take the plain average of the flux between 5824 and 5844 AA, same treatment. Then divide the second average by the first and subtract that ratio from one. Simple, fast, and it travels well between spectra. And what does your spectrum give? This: 0.00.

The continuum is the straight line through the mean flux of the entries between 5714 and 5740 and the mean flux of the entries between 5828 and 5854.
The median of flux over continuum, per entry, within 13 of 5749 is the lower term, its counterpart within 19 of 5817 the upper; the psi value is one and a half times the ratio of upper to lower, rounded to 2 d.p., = 1.56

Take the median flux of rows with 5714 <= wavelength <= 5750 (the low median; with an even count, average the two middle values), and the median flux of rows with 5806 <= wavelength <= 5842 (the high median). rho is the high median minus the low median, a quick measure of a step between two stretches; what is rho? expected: 1.1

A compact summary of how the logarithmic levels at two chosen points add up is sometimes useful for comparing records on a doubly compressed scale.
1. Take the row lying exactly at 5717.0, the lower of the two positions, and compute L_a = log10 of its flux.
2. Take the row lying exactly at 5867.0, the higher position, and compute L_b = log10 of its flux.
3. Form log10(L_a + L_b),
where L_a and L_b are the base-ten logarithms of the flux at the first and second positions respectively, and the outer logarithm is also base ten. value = 0.473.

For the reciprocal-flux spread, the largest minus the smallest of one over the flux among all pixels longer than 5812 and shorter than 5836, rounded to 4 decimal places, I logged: 0.0016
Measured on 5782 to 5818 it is 0.0025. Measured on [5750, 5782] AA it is 0.0032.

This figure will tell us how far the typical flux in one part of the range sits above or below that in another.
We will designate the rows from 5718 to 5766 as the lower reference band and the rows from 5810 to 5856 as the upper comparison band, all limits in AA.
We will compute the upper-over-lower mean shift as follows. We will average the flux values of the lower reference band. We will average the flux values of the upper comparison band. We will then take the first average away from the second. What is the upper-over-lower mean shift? 1.1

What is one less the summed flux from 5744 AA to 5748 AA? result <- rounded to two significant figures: -62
